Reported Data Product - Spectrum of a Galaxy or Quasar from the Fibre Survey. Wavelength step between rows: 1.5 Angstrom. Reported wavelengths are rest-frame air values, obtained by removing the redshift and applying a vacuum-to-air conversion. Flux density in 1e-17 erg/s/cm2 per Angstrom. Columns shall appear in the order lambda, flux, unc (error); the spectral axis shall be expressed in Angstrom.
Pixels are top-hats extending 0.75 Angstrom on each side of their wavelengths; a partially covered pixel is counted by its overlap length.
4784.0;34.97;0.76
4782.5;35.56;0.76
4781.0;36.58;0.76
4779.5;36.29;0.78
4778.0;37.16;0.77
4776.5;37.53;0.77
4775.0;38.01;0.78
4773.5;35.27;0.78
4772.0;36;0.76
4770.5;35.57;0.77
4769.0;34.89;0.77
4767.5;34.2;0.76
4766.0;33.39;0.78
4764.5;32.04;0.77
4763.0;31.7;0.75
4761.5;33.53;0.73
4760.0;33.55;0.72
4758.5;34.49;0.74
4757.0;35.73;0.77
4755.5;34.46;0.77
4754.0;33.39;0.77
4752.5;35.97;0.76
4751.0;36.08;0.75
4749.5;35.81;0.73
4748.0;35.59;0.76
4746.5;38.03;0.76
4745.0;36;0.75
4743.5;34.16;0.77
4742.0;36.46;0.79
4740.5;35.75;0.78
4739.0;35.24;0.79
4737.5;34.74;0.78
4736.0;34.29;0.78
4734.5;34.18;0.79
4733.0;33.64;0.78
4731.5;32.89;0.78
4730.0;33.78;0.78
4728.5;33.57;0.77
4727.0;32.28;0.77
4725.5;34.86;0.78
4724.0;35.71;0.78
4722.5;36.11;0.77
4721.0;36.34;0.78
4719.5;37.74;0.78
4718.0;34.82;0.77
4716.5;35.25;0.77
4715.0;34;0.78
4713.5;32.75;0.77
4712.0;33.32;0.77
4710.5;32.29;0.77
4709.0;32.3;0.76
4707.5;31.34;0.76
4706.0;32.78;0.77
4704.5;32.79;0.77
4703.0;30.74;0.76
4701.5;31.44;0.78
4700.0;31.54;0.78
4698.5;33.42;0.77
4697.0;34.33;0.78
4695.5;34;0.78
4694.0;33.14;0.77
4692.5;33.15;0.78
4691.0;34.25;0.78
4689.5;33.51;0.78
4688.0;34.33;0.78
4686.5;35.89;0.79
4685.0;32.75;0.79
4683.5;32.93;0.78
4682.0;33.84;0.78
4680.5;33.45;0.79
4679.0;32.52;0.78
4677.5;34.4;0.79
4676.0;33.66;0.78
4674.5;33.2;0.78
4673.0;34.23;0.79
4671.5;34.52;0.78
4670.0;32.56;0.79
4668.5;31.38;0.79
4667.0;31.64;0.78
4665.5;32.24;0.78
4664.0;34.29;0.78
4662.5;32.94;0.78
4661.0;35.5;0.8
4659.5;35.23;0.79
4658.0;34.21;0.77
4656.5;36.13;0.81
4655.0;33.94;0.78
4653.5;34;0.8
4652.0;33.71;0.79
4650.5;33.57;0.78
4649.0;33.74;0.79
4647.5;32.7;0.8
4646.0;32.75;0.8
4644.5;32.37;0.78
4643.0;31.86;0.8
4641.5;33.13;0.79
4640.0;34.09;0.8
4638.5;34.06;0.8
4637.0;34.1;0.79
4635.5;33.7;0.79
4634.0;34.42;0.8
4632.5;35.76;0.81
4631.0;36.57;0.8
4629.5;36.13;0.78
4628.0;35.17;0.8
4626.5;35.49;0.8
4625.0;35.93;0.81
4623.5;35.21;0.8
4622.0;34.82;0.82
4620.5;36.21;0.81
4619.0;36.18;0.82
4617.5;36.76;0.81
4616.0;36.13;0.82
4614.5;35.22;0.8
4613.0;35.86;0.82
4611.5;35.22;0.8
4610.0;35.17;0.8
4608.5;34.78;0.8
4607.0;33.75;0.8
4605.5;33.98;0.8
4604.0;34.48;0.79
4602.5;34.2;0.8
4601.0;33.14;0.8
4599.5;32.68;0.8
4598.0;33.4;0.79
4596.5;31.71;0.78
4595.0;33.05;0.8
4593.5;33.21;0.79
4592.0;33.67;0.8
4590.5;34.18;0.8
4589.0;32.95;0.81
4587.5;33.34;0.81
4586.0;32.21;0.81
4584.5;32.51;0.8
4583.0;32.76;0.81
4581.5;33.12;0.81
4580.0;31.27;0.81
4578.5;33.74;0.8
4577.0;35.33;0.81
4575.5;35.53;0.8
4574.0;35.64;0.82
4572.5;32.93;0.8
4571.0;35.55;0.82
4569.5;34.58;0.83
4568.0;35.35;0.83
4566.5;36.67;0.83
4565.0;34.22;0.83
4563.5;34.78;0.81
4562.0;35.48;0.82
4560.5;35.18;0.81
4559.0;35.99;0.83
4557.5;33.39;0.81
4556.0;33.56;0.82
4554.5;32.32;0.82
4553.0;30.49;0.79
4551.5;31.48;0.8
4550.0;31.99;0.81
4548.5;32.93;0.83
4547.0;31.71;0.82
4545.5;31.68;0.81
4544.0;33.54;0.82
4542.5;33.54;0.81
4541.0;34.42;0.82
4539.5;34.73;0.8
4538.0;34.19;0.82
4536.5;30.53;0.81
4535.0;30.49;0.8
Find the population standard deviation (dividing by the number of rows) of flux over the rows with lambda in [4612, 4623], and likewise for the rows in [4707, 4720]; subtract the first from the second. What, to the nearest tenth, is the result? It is 1.2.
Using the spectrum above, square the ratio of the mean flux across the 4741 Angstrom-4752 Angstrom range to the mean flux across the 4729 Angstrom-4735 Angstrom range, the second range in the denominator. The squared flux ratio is 1.1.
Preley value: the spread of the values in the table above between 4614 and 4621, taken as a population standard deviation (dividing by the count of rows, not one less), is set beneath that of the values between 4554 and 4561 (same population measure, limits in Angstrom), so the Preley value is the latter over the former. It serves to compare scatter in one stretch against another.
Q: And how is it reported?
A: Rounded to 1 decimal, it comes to 2.7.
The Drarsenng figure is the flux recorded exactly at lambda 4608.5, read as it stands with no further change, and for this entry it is 34.78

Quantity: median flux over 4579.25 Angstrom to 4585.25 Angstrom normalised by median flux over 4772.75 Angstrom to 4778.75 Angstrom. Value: 0.87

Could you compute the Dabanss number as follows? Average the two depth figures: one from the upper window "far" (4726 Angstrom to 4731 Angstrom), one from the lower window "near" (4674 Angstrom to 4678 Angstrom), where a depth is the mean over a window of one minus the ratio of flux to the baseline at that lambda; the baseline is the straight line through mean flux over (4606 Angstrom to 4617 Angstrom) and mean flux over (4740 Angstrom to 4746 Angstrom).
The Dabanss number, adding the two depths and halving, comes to 0.06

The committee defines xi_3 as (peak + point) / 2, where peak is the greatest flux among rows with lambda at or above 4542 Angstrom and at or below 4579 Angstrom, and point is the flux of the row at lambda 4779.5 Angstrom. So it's 36.5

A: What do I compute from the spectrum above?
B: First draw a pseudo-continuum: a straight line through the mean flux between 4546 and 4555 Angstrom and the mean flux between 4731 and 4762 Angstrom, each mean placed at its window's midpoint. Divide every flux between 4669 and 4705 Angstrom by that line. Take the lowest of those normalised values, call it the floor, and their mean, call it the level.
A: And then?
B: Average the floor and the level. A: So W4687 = 0.94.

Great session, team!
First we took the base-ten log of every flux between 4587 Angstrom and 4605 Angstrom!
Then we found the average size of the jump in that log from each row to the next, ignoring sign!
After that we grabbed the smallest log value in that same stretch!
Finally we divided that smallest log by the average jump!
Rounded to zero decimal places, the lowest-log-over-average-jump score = 152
